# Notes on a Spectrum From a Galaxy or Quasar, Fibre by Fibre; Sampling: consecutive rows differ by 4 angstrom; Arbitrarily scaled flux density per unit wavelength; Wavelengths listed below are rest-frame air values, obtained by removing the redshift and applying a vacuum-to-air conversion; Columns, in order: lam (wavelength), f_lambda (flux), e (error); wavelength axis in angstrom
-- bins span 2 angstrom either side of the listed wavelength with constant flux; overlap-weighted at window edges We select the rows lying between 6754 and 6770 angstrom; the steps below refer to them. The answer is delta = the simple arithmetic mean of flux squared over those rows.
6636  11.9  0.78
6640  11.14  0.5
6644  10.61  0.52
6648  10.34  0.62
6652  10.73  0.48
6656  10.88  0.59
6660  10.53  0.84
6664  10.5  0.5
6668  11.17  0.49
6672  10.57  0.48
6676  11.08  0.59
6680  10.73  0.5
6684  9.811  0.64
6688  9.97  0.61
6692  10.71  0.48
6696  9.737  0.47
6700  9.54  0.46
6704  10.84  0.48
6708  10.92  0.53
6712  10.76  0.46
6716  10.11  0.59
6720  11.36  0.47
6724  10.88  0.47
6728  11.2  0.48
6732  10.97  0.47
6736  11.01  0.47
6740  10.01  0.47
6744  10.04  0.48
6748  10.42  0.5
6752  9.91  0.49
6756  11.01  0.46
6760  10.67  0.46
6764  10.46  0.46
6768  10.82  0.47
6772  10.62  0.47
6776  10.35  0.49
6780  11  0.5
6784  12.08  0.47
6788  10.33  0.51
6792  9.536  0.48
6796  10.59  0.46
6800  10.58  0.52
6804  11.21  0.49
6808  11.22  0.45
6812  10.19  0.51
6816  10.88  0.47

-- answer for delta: 115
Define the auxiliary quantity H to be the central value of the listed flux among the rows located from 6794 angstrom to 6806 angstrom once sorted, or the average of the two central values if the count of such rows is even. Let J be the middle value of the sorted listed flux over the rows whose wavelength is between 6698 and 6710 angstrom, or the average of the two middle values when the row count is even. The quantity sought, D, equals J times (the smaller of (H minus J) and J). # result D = -2.7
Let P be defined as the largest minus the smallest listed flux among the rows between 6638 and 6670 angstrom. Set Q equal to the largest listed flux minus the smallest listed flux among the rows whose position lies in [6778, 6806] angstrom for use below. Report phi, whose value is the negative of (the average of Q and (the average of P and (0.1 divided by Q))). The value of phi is -1.5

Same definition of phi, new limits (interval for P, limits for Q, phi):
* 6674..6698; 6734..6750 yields -0.9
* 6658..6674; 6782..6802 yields -1.4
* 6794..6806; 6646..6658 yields -0.5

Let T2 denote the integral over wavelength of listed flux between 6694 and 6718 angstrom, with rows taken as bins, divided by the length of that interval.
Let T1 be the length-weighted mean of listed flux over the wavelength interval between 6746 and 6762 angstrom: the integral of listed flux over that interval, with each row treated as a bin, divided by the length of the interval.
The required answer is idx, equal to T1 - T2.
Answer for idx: 0.2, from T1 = 10.5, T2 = 10.3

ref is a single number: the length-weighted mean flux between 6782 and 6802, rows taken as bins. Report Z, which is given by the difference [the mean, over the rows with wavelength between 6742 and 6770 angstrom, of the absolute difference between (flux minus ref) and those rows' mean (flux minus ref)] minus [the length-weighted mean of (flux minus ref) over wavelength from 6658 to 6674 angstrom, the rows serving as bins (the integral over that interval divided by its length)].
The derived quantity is 0.24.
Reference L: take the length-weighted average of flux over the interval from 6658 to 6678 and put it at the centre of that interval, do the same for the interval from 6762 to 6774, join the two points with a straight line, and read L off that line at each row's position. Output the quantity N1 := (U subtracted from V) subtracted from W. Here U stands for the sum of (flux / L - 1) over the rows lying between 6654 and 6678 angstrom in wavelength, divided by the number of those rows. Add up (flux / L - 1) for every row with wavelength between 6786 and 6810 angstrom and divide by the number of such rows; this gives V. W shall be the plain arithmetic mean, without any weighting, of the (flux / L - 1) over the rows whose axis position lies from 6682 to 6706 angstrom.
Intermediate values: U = 0.001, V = -0.001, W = -0.059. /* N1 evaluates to -0.056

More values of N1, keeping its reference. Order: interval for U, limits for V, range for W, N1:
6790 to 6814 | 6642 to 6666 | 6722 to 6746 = 0.015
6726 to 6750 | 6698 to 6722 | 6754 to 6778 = 0.007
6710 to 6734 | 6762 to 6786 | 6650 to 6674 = -0.012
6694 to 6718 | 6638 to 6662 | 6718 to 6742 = -0.008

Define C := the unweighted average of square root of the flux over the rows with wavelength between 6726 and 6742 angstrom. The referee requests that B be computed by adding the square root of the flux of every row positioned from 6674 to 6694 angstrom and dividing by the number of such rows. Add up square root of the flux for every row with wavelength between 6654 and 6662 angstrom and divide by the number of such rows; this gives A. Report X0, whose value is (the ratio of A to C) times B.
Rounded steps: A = 3.27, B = 3.23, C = 3.29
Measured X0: 3.22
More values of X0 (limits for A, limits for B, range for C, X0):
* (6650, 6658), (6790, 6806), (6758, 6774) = 3.26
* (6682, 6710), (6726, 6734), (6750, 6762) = 3.28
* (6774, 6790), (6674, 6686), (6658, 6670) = 3.28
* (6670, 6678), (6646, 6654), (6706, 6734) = 3.24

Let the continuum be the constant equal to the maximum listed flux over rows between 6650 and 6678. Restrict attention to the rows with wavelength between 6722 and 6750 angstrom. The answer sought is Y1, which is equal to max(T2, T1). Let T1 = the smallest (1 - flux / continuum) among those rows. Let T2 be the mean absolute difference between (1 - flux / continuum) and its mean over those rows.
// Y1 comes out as 0.038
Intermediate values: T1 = -0.003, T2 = 0.038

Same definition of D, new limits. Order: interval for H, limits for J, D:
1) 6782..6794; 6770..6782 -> -3.1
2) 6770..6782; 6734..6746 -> 5.8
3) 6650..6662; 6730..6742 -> -2.6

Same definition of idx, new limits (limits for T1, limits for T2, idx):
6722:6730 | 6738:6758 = 0.8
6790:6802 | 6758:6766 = -0.3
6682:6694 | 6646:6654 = -0.4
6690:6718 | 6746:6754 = 0.2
